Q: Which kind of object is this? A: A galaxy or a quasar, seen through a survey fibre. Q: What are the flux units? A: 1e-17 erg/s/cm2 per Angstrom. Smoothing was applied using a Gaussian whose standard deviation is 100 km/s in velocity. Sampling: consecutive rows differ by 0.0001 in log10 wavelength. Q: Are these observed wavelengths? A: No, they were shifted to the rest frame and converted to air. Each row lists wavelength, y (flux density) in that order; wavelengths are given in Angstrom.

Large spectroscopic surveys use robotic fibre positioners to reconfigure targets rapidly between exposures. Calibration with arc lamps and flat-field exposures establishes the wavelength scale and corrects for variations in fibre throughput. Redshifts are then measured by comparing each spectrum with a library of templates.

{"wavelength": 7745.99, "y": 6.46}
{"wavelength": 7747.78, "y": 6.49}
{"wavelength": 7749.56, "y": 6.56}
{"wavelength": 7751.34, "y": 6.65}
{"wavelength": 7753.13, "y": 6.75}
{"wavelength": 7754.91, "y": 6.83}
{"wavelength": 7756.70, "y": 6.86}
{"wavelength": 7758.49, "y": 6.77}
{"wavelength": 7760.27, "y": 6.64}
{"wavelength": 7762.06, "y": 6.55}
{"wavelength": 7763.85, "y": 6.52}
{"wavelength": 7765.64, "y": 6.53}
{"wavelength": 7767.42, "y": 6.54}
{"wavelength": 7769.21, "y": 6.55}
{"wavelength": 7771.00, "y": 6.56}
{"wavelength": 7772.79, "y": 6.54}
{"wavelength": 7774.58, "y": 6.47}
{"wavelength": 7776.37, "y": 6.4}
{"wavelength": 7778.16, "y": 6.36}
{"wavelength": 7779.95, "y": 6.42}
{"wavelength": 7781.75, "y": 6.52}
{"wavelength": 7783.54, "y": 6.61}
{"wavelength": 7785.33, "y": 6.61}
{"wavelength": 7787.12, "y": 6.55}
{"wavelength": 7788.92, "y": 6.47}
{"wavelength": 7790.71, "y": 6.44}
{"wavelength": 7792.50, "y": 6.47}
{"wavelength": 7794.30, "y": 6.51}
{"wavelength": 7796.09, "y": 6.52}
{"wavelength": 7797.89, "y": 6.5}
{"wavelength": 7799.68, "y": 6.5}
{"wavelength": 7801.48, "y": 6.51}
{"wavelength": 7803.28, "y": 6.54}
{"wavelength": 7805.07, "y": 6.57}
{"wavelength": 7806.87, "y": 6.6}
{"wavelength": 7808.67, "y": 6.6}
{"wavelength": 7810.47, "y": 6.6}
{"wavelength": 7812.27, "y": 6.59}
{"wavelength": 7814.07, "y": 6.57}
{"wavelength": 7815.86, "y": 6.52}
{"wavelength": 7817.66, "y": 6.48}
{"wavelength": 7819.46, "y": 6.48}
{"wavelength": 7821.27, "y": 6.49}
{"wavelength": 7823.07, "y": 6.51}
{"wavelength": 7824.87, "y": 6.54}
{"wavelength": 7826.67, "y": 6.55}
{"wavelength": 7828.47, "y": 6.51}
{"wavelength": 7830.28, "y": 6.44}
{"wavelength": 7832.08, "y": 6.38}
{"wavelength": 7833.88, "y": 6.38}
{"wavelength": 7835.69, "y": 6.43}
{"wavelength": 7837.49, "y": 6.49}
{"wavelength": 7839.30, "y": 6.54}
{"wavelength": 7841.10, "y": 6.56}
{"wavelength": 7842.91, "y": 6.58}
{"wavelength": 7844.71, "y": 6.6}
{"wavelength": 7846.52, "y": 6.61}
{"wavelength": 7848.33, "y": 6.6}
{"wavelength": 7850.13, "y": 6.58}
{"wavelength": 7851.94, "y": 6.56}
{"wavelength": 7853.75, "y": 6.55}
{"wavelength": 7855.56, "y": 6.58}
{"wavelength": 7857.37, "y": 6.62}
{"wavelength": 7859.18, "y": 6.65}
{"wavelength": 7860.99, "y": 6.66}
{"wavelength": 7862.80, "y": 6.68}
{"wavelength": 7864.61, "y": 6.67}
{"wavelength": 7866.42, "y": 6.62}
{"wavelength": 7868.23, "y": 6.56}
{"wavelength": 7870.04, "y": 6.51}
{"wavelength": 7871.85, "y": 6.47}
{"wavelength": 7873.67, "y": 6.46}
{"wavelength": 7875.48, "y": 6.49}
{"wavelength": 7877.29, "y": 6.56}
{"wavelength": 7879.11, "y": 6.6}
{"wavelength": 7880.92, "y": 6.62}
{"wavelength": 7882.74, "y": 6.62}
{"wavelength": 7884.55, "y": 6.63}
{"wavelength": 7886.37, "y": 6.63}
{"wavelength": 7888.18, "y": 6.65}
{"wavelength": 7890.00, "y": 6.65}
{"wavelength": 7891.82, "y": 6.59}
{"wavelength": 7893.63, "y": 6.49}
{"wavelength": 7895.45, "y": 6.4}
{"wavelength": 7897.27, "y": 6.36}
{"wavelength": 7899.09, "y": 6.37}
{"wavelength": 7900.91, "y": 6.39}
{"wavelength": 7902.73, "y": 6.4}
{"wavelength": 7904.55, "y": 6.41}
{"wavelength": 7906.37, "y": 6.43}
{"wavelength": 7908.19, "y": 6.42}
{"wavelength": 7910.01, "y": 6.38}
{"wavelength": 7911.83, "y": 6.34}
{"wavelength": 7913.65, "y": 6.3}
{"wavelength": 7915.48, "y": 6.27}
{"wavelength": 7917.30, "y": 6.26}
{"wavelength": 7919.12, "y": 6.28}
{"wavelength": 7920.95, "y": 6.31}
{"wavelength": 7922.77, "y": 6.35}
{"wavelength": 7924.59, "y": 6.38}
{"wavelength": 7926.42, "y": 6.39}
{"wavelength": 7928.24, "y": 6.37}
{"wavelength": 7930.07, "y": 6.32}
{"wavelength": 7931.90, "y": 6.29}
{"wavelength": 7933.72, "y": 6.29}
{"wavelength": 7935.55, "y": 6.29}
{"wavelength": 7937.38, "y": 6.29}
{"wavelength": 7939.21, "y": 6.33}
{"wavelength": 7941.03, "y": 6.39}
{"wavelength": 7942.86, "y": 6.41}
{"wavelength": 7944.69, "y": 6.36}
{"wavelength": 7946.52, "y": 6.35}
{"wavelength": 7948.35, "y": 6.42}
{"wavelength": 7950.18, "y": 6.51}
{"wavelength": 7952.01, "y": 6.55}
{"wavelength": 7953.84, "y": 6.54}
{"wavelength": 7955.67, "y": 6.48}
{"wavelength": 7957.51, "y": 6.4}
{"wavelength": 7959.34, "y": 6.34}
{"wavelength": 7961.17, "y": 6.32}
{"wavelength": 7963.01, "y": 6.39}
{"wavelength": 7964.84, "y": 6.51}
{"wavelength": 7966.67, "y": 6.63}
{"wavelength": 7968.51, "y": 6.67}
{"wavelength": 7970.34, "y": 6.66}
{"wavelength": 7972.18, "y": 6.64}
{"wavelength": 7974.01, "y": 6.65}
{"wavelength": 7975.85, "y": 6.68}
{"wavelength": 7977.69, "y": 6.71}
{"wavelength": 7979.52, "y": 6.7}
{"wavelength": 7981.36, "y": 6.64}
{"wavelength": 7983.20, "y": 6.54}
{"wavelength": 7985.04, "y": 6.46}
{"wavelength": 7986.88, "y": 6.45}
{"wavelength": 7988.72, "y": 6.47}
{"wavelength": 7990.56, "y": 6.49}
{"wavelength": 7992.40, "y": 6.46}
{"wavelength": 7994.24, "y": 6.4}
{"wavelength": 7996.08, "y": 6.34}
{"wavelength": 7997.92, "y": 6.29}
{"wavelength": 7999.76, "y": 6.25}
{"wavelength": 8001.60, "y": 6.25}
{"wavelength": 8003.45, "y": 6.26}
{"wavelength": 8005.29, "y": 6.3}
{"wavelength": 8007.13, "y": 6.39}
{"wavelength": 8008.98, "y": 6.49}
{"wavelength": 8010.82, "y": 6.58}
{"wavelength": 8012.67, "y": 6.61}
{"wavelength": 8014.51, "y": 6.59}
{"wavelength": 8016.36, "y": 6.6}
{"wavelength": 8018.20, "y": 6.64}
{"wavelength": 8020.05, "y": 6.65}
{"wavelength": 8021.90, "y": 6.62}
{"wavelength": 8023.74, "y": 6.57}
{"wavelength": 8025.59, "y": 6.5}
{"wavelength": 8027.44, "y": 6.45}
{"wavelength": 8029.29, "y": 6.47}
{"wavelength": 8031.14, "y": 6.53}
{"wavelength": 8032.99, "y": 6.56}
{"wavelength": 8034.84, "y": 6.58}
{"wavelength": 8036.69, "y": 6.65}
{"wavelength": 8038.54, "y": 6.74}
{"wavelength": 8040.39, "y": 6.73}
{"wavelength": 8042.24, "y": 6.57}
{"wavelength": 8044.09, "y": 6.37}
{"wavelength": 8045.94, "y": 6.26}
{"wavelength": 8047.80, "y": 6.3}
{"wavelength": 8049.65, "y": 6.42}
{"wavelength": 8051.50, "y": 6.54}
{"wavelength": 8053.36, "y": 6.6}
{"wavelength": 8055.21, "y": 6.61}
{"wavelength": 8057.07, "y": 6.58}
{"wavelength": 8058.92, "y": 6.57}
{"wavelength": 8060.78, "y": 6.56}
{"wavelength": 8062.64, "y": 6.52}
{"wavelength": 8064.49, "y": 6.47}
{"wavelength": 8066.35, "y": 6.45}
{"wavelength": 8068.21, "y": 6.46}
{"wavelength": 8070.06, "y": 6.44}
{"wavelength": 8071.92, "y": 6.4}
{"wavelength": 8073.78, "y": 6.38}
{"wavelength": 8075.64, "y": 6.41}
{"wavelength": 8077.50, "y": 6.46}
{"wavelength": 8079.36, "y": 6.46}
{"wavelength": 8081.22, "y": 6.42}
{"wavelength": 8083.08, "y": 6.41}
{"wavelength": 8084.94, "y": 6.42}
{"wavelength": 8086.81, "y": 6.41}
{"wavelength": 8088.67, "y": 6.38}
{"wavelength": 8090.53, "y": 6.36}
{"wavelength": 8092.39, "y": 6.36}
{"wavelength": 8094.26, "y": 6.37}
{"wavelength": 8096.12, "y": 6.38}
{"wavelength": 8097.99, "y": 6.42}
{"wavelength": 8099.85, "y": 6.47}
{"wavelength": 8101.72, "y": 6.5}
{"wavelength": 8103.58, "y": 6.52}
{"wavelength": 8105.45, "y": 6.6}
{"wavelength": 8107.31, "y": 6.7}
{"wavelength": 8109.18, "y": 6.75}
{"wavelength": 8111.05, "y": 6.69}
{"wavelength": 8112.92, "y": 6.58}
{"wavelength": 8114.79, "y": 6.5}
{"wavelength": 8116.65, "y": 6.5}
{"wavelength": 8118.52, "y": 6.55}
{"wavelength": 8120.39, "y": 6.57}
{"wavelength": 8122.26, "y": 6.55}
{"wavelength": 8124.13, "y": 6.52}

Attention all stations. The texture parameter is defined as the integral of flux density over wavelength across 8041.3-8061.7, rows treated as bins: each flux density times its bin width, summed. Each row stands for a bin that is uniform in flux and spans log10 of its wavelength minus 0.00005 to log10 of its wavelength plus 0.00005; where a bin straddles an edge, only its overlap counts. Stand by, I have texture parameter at 132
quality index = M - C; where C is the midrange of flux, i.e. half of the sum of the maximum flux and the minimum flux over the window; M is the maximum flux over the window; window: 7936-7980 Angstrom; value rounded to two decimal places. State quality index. 0.21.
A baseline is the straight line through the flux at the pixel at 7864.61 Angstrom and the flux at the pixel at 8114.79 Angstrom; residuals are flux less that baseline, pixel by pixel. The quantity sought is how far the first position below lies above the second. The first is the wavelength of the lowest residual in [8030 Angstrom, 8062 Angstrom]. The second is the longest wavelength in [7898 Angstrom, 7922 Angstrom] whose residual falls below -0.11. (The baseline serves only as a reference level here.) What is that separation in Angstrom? 125.0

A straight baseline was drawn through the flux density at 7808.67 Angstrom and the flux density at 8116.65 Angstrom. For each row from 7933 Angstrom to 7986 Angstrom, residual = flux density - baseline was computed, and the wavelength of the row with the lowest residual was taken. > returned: 7933.72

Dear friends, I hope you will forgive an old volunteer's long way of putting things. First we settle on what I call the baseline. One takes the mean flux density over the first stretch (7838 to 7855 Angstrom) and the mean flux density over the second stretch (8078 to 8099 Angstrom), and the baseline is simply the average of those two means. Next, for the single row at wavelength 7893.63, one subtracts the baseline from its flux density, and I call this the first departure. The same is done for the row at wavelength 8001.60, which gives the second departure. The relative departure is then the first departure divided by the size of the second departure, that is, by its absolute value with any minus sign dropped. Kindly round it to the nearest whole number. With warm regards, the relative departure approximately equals 0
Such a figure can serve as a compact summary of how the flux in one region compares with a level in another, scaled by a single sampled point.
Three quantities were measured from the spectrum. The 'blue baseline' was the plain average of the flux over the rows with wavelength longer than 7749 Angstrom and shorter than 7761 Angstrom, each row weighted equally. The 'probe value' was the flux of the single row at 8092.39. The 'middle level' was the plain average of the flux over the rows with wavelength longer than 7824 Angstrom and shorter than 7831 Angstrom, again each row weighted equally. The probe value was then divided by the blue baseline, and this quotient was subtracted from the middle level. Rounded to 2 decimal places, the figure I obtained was 5.56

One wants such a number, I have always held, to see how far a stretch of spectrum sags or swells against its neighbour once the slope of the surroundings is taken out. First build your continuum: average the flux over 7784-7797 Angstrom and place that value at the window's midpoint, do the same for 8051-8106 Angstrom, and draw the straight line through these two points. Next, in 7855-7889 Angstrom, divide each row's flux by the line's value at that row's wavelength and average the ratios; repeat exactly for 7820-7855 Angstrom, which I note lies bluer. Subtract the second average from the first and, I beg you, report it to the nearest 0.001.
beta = 0.012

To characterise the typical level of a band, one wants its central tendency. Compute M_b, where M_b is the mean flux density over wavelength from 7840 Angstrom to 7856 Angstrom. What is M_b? 6.58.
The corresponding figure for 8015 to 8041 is 6.59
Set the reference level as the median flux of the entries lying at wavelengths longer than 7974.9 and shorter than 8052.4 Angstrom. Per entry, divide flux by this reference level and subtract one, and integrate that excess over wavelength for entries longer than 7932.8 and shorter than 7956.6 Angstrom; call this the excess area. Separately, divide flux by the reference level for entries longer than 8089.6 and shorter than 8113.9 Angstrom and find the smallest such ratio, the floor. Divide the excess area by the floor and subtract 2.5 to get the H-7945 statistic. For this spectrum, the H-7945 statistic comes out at -2.93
